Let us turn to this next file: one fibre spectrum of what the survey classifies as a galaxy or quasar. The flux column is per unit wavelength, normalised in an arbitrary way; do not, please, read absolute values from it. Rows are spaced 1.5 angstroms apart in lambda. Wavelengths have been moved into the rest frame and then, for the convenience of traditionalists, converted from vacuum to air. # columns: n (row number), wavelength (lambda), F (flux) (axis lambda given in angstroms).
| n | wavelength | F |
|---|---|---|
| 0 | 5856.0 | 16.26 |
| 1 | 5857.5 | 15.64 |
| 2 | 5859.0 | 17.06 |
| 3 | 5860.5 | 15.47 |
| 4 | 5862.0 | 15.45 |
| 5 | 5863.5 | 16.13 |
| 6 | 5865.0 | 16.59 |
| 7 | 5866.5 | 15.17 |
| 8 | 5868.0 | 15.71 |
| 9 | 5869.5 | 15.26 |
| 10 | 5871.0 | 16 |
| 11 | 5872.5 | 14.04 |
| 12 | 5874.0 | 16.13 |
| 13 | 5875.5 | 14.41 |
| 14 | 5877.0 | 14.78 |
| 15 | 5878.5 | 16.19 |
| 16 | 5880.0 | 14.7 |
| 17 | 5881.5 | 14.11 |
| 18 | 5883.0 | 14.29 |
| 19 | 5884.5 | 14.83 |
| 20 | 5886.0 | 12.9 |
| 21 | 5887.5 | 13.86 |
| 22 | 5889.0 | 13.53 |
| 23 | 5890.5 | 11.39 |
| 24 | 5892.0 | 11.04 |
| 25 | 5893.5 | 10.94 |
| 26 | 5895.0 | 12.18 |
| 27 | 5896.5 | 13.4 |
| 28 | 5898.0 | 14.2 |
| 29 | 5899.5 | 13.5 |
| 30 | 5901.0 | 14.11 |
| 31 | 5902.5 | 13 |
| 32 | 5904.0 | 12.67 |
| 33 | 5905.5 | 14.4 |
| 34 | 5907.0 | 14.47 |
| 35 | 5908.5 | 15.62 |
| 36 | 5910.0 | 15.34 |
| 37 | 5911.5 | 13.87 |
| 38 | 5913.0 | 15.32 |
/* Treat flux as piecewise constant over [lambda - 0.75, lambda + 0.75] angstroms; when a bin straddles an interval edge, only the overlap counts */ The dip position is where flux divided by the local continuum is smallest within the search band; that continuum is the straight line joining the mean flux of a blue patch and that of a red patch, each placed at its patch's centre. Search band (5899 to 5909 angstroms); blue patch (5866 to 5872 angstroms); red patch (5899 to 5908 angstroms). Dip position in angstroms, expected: 5904.0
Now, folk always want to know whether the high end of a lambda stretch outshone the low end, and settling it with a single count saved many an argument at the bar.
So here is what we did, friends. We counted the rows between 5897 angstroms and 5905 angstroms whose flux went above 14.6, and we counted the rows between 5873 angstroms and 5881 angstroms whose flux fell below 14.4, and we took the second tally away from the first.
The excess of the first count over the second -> 0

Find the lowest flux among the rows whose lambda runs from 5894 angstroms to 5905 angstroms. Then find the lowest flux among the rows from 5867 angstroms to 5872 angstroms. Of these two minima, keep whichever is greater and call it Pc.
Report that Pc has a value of 15.3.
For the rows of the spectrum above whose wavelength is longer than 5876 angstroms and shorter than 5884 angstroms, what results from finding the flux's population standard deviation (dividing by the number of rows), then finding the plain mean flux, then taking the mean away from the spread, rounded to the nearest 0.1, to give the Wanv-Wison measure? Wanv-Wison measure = -14.1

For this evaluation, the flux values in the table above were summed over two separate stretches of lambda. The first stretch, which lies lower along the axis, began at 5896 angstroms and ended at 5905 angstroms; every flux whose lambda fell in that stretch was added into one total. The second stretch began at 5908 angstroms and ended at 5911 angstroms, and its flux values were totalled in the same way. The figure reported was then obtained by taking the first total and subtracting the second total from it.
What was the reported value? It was 50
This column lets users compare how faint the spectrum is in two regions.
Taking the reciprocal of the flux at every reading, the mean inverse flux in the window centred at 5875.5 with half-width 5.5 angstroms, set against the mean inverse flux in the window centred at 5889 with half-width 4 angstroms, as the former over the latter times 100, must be 82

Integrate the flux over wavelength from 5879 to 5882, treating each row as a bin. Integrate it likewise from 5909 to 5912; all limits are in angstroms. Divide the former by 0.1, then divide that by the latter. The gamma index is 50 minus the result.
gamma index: 40.1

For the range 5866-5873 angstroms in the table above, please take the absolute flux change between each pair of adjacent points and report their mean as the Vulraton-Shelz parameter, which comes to 0.92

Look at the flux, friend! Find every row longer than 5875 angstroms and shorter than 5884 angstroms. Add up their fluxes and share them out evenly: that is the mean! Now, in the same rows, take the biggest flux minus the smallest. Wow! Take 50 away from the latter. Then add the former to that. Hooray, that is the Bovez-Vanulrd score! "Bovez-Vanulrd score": -33.2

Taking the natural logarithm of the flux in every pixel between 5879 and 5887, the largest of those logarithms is 2.70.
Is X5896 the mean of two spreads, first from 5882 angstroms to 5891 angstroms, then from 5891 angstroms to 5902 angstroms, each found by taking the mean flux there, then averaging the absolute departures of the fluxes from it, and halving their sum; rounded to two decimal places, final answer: 1.03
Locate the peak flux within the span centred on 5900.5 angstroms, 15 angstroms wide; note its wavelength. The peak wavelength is 5907.0 angstroms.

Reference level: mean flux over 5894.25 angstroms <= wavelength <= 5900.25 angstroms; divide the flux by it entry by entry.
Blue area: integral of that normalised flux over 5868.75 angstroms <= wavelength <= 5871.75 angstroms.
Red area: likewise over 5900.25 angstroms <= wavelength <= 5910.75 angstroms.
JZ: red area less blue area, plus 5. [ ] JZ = 13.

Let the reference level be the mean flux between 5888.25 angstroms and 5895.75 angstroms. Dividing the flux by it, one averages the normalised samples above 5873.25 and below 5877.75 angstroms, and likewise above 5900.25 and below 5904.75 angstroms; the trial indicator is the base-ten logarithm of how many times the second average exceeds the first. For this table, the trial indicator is -0.057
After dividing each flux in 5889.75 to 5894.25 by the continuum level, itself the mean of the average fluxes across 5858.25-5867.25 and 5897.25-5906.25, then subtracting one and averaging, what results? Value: -0.25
